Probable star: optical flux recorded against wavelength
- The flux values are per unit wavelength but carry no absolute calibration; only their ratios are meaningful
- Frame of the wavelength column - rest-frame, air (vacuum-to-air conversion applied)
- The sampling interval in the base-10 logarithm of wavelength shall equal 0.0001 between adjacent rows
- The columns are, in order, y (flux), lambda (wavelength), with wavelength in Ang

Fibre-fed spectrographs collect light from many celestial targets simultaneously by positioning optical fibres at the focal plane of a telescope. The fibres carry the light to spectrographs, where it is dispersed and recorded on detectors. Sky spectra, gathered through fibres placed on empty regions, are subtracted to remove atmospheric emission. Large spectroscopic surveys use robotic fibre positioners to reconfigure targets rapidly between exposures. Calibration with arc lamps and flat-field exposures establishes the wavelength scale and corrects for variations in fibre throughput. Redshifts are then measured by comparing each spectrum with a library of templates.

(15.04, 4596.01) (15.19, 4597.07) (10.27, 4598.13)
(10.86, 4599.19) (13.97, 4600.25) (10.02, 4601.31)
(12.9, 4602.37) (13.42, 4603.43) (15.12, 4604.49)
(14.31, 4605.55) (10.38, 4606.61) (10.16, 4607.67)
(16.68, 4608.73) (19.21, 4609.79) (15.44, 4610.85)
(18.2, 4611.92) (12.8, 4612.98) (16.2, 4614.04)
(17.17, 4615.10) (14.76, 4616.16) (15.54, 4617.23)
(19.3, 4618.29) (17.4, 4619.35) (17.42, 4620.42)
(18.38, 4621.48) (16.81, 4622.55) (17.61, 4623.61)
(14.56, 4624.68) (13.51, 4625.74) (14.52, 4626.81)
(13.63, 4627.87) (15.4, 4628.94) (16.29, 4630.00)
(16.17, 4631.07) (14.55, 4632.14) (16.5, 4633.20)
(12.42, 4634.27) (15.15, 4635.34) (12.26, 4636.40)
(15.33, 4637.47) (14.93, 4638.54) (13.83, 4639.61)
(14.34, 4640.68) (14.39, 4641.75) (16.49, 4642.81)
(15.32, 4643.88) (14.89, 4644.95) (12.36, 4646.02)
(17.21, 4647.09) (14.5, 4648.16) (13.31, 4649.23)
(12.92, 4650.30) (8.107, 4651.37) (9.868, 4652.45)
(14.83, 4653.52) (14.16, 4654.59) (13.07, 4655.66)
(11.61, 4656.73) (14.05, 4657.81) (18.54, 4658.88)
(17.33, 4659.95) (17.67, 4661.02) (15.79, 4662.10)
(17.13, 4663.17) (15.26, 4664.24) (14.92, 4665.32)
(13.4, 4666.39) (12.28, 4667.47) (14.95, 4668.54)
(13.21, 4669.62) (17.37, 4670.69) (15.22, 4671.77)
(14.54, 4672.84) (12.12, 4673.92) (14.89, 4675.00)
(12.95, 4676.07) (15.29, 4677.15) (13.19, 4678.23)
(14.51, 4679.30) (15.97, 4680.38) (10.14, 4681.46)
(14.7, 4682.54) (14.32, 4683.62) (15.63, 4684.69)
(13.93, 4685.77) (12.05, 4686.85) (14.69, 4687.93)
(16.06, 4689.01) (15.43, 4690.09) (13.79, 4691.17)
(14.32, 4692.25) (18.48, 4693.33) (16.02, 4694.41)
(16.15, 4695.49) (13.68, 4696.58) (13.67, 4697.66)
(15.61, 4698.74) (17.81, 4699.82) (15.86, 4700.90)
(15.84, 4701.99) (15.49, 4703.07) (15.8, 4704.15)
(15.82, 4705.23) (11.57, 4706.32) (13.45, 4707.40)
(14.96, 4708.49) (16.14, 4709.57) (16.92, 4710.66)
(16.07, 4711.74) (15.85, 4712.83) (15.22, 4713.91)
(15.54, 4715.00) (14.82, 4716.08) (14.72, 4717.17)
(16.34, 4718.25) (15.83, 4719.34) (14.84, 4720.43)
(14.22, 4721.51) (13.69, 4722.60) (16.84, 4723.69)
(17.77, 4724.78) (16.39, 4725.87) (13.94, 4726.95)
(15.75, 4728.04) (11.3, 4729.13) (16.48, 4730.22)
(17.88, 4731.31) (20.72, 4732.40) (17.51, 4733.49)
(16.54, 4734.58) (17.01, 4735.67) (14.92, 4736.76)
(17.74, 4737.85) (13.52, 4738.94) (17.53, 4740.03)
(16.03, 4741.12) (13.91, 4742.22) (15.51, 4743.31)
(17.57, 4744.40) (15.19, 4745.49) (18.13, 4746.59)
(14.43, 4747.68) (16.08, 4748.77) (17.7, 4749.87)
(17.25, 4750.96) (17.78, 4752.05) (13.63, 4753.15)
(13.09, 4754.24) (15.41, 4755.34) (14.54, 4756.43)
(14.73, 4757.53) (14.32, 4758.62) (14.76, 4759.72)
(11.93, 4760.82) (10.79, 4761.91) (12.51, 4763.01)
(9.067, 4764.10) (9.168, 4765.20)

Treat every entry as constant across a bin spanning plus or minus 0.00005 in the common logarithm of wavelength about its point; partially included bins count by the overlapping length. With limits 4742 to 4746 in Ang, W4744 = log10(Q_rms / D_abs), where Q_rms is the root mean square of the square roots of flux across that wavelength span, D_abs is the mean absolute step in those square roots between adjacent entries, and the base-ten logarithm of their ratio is 1.19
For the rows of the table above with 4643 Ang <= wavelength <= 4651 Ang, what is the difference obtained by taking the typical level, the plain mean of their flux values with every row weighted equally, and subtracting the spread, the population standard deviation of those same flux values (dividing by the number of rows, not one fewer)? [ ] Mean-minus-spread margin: 12.8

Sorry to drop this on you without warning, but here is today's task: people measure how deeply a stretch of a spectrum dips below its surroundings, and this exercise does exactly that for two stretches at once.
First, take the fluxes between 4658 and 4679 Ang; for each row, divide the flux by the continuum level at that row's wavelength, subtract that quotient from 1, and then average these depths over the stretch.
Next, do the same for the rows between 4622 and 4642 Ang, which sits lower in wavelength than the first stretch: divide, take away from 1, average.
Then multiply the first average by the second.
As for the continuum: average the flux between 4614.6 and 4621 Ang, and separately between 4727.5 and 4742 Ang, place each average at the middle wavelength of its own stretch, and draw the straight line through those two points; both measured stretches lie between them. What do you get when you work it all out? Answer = 0.0117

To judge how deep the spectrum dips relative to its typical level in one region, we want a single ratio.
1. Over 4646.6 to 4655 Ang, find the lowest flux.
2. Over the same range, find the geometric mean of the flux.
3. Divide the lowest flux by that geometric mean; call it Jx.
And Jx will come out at 0.63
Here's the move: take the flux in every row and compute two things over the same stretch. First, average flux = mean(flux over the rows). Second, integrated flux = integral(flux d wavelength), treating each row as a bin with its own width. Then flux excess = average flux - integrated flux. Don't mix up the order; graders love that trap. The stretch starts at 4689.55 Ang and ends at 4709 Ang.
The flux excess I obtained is -281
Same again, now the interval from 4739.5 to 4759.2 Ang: -294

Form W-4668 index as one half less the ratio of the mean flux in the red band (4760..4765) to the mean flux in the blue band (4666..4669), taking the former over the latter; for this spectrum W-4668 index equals -0.32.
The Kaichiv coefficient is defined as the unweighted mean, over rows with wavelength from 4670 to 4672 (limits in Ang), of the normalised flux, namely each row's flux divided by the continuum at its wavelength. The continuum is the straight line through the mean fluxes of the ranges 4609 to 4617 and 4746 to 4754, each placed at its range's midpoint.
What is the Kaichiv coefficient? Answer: 1.00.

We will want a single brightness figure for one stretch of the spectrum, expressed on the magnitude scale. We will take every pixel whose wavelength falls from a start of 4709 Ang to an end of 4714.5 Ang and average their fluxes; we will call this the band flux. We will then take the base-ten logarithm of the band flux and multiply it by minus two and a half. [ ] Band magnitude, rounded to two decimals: -3.01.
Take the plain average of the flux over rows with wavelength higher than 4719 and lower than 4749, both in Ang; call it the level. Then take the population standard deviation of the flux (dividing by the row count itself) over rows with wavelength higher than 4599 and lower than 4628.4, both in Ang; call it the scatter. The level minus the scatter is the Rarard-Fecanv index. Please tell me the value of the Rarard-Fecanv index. 13.3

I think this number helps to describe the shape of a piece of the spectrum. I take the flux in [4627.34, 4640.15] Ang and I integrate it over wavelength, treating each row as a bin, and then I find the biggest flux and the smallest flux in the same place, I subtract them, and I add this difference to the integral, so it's 193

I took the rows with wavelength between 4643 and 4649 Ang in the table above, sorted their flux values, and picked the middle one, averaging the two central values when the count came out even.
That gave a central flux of 14.9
